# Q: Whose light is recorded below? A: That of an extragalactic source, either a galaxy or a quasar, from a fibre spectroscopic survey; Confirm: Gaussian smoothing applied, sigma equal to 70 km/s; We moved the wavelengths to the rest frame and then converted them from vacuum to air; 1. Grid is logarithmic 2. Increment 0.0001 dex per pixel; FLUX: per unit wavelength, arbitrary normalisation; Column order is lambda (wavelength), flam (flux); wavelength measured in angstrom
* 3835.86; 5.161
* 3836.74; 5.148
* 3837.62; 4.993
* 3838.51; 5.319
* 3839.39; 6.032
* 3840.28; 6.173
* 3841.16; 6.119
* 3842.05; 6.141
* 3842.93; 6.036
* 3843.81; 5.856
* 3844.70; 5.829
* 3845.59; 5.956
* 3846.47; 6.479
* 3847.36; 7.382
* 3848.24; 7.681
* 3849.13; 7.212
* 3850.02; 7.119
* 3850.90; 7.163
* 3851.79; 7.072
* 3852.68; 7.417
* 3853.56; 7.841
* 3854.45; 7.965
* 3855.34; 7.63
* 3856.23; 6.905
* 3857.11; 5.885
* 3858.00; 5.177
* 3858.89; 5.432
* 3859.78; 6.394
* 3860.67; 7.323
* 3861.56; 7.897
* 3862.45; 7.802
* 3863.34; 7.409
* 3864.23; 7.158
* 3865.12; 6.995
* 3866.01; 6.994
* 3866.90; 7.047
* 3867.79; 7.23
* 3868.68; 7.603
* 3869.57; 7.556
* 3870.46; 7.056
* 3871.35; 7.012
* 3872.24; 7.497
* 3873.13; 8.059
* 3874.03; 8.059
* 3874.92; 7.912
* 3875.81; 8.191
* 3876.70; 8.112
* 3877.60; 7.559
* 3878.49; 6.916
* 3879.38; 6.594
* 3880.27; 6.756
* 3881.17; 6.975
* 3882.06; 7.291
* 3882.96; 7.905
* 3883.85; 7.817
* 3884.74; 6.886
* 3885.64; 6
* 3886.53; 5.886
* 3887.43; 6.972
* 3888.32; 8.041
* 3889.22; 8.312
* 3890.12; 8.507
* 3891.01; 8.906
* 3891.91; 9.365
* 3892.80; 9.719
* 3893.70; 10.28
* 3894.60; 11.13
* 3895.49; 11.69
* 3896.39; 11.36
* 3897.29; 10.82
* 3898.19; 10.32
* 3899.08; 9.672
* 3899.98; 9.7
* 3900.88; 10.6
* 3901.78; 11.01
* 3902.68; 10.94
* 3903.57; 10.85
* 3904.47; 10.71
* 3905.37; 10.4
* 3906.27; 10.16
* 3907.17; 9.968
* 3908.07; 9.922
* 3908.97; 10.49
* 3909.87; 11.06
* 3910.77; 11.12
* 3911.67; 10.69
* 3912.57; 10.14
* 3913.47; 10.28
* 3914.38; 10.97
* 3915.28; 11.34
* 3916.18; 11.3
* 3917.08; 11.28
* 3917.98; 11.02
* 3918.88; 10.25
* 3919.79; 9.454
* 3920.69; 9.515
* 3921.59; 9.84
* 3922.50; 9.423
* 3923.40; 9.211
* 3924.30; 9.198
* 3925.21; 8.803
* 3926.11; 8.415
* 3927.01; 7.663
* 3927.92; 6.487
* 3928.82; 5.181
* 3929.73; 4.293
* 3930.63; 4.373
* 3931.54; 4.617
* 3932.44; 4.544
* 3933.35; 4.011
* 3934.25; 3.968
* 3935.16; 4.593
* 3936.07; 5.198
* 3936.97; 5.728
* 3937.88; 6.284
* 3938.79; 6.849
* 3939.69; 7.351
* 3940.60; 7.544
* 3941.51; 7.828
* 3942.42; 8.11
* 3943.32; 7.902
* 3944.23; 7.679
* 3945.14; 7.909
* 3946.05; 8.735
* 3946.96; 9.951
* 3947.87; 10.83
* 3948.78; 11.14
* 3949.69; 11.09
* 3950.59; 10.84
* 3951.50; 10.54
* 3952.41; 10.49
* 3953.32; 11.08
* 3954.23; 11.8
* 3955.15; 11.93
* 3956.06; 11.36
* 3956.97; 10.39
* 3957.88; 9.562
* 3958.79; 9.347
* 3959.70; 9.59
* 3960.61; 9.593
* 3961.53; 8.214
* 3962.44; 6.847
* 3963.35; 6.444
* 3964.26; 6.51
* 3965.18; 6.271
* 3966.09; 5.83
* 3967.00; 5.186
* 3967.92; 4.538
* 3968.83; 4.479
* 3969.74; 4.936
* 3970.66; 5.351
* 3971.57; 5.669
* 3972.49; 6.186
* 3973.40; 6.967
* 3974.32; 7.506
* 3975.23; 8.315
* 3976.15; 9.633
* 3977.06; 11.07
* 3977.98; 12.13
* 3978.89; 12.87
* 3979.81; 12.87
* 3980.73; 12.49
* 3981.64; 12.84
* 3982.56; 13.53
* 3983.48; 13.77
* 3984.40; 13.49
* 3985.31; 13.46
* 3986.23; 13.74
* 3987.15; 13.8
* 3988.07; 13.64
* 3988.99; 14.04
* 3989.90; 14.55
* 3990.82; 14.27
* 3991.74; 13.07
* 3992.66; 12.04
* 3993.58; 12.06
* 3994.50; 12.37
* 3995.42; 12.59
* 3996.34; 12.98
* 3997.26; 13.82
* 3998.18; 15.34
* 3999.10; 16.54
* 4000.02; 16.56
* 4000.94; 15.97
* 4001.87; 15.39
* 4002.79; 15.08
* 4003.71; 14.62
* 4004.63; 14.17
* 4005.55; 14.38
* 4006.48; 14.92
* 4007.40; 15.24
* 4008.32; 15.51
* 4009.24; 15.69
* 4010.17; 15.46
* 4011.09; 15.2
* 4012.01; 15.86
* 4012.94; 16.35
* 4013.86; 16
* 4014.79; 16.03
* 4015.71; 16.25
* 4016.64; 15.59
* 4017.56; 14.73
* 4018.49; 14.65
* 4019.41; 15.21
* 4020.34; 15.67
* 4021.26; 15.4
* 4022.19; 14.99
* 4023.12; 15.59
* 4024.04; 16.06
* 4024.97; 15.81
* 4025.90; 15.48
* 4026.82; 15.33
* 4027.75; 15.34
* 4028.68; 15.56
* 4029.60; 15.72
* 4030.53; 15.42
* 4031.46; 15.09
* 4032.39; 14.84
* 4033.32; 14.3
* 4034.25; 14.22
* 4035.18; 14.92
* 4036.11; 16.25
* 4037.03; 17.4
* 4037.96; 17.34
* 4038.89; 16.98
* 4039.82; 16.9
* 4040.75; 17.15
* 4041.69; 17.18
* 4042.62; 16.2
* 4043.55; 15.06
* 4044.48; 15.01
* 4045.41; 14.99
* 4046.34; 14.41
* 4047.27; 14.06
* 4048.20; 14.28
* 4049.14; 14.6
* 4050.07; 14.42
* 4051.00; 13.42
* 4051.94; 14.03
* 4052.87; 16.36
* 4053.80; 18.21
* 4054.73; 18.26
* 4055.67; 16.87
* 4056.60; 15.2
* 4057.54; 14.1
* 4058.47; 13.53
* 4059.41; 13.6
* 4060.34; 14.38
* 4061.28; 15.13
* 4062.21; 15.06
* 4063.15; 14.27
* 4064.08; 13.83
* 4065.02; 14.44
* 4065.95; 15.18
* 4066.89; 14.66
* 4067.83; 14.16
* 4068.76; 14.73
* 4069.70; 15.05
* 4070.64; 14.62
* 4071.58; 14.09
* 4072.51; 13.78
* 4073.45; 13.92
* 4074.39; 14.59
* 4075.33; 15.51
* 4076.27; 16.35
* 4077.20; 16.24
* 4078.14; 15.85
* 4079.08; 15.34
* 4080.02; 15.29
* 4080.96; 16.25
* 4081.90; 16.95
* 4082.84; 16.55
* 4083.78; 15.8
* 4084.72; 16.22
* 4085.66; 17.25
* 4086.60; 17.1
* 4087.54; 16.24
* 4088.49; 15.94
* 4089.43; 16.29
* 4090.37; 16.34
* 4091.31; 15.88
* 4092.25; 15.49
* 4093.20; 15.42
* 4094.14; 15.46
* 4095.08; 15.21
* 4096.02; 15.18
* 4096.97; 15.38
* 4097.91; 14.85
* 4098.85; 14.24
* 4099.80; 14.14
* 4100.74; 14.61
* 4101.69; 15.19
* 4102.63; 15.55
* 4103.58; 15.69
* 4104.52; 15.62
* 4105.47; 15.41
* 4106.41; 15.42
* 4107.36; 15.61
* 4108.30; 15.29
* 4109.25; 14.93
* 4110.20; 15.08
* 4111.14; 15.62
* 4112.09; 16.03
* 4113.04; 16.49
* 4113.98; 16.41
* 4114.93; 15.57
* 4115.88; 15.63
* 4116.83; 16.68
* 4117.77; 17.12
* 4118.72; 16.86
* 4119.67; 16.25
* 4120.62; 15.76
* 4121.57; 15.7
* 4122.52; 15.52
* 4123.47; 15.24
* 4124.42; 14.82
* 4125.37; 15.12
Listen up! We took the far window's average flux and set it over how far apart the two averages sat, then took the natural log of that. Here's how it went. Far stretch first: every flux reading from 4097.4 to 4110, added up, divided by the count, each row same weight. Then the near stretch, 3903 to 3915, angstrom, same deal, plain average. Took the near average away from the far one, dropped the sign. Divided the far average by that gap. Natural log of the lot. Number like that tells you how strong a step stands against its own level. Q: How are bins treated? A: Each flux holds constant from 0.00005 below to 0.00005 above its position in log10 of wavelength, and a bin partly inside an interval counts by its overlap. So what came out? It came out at 1.2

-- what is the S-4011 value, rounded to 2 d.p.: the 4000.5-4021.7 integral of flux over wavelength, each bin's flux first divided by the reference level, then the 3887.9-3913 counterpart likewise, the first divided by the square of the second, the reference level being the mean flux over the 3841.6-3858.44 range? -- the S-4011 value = 0.03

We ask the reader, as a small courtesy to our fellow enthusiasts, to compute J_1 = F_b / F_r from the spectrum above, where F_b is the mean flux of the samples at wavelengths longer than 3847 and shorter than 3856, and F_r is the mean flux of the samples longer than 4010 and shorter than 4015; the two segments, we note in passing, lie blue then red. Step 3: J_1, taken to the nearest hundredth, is 0.47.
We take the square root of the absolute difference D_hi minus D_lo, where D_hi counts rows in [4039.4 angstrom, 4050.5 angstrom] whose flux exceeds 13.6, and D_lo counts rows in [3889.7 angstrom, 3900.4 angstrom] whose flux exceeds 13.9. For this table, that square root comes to 3.5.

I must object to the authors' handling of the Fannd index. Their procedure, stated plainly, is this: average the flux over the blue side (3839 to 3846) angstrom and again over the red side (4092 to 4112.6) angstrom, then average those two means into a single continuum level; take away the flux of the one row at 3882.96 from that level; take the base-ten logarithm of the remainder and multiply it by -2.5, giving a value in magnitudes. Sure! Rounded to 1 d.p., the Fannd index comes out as -1.1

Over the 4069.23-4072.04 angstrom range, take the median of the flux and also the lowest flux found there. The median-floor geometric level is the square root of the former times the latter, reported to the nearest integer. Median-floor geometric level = 14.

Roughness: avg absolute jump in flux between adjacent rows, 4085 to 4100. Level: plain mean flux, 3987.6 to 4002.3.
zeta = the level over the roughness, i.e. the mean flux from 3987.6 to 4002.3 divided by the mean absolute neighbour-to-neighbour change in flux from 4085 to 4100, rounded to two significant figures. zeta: 48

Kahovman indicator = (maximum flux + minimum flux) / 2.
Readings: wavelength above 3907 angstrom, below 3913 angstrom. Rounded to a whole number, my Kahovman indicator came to 11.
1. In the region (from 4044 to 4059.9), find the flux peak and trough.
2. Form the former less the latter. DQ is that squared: 23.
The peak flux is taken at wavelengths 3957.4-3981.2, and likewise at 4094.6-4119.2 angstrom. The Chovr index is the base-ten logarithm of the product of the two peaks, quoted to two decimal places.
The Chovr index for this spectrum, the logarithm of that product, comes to 2.34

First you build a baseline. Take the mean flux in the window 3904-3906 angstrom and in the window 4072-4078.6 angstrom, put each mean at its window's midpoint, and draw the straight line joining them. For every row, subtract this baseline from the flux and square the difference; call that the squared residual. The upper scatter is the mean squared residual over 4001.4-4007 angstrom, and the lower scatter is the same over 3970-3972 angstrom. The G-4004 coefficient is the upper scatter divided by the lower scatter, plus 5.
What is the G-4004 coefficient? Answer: 5.1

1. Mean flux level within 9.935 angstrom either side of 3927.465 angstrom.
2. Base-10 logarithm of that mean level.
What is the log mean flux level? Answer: 0.85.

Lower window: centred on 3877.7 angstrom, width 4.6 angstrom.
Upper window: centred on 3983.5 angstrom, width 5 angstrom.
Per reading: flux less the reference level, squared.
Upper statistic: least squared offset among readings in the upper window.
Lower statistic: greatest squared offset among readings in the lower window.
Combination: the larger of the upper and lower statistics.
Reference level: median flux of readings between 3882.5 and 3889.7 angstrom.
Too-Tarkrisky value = 30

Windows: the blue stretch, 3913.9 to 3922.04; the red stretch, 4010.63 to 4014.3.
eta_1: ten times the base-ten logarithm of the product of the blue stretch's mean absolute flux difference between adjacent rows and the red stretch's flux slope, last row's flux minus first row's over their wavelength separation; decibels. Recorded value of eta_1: -10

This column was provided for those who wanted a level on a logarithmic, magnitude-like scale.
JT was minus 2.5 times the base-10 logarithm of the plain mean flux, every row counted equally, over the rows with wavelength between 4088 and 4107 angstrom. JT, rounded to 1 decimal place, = -3.0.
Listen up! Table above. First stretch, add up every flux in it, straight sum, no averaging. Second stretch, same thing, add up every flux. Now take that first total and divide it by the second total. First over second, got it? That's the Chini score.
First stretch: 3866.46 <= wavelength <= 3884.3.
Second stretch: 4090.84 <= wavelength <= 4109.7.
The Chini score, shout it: 0.49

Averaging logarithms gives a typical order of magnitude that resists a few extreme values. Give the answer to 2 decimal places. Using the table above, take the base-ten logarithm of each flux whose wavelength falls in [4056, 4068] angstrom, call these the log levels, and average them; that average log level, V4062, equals 1.16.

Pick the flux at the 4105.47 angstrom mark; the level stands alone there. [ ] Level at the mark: 15.41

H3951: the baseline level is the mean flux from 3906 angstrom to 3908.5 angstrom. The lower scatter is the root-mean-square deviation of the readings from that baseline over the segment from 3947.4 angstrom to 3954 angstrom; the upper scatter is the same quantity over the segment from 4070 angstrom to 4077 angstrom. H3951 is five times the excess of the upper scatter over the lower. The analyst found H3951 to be 19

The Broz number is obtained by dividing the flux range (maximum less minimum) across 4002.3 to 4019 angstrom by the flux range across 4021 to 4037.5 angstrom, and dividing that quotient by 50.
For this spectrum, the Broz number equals 0.014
